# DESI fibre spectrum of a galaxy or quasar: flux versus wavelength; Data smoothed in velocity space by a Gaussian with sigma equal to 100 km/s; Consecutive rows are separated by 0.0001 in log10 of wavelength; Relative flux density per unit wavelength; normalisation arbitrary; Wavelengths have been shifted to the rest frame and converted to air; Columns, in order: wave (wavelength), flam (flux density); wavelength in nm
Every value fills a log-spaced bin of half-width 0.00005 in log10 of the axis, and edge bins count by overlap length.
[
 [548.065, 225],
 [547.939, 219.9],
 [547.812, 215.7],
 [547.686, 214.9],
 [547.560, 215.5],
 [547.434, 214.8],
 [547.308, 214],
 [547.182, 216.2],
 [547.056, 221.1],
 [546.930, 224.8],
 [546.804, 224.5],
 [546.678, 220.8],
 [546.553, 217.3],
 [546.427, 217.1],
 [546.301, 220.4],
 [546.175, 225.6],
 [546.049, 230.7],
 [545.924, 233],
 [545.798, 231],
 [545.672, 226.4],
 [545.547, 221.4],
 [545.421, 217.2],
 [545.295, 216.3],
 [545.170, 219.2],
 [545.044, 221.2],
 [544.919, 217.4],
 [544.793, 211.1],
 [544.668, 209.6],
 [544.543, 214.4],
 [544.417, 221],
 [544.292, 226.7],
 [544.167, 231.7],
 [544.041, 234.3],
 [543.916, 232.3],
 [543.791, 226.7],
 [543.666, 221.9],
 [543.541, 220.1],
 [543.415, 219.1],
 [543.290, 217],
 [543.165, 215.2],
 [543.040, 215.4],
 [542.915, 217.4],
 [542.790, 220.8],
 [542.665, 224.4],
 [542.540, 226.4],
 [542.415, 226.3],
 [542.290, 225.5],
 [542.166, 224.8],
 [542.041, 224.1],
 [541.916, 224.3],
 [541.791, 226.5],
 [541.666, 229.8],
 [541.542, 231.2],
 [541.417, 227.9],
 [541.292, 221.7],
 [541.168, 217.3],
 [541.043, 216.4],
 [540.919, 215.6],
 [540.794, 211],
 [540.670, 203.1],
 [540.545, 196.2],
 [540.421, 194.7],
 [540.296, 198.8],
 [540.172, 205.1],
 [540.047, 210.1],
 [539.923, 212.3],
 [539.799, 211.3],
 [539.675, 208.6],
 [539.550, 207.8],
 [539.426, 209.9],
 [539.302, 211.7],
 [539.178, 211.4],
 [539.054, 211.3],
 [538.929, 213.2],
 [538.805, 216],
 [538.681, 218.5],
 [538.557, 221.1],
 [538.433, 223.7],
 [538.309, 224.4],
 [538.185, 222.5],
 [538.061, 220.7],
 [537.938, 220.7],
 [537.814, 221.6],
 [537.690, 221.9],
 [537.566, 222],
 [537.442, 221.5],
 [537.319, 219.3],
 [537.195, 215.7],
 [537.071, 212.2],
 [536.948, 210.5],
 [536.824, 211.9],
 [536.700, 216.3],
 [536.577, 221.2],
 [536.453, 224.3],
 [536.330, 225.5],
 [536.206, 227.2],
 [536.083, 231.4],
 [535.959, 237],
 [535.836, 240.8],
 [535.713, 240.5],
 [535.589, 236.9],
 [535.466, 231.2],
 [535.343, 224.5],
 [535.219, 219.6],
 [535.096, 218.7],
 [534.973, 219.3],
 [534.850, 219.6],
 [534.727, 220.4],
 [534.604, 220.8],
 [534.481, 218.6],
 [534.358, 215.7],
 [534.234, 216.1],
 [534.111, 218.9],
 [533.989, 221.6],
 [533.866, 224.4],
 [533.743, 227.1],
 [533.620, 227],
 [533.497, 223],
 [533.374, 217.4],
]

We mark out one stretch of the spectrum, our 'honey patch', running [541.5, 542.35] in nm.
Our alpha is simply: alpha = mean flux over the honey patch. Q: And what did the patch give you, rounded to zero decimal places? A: 227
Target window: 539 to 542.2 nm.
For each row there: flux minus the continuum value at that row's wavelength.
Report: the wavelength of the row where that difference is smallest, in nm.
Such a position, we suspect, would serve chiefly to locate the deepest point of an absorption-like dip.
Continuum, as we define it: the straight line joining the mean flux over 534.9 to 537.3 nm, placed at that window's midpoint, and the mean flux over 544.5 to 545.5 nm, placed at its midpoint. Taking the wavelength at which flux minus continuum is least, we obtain 540.421 nm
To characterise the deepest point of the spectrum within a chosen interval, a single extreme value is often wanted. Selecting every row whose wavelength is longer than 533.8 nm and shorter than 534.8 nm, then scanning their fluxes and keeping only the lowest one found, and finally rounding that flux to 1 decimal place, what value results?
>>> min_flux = 215.7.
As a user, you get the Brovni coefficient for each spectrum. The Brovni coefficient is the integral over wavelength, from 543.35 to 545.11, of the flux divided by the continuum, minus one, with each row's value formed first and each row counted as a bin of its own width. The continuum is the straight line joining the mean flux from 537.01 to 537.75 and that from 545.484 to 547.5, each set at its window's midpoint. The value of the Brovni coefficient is 0.003 nm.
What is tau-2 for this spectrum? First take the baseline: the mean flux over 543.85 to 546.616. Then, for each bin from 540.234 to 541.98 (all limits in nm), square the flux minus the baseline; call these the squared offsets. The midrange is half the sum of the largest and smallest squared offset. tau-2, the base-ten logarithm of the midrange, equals 2.59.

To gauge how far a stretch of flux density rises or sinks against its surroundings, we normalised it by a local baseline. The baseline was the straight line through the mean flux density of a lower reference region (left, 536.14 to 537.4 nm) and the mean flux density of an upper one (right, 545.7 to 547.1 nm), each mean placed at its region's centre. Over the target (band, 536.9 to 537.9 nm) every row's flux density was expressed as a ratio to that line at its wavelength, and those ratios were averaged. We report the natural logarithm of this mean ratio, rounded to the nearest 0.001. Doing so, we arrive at -0.003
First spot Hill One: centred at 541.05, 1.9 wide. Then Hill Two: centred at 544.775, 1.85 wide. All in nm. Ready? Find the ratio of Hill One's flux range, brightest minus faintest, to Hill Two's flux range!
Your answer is 1.5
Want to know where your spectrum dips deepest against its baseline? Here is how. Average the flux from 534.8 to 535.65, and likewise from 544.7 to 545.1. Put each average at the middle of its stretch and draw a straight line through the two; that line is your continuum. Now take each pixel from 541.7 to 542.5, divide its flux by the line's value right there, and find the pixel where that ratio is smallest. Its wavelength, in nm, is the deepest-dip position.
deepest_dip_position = 542.041 nm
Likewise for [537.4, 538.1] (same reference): 537.938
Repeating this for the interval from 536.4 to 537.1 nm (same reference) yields 536.948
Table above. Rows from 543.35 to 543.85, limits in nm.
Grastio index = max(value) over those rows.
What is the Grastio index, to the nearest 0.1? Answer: 226.7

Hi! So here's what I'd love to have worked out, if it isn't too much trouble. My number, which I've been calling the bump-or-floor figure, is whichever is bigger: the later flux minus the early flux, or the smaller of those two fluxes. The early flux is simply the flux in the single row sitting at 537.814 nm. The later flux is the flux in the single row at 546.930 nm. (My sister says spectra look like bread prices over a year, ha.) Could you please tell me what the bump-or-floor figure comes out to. 222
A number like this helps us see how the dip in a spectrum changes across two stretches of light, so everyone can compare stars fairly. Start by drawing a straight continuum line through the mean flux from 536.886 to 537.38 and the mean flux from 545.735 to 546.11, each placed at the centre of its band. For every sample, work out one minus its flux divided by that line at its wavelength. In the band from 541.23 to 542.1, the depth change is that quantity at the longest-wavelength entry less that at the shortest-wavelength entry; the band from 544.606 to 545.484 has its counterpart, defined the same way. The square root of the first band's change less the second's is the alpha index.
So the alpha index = 0.15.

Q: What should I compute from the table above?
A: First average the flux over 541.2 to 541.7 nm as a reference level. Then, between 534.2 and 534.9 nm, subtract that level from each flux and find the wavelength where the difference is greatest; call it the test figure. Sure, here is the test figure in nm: 534.604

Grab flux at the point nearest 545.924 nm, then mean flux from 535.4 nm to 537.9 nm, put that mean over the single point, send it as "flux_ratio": 0.96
